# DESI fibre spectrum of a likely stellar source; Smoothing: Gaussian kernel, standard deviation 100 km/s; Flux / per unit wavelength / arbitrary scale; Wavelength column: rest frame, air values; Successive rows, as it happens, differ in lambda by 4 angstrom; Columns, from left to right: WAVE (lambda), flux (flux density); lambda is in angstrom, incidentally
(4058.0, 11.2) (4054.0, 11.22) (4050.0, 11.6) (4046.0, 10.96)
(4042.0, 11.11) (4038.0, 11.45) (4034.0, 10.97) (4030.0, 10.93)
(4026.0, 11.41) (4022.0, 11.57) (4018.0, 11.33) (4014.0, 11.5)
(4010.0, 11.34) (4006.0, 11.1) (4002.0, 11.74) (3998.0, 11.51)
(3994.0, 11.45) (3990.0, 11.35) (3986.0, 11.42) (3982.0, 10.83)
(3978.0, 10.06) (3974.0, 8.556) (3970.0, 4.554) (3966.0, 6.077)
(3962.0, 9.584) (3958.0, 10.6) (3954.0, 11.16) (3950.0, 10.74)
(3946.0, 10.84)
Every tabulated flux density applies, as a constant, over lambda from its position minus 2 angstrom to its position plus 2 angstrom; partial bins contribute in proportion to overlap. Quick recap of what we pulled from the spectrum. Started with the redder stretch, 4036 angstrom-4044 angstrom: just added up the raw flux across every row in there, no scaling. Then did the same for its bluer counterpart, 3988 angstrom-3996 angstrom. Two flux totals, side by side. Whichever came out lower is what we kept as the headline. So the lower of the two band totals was 22.6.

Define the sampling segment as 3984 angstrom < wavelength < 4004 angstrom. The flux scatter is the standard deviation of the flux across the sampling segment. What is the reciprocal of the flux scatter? 7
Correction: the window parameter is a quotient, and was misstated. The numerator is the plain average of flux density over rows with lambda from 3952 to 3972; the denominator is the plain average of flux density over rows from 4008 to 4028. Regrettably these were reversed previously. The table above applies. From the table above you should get 0.73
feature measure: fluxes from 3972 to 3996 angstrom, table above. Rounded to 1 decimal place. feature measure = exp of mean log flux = 10.6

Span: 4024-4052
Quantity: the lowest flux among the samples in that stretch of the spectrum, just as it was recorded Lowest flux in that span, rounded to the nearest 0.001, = 10.930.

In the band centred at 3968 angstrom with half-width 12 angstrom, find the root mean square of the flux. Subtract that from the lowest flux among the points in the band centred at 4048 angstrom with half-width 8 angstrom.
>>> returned 2.4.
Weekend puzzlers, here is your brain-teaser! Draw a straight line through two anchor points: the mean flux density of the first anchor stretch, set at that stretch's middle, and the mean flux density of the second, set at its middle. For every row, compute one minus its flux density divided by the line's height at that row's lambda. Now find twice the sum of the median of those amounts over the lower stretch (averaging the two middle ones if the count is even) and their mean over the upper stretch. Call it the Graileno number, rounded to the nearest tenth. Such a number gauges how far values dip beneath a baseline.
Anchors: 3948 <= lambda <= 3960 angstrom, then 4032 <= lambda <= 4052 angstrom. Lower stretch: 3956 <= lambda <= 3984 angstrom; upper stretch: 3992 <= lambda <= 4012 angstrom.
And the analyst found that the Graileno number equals 0.2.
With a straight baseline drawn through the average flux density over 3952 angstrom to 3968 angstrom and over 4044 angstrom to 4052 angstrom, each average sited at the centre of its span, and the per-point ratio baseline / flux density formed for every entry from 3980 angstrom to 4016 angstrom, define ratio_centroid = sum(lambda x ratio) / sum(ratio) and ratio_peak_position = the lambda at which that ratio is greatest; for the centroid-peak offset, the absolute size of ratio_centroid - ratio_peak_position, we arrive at 7.9 angstrom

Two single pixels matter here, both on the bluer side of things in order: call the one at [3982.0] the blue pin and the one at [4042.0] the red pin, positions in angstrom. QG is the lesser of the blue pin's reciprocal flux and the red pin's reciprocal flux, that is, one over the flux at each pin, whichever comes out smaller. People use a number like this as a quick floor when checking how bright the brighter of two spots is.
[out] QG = 0.0900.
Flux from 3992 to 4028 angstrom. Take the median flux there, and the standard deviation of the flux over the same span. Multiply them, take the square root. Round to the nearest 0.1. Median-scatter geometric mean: 1.4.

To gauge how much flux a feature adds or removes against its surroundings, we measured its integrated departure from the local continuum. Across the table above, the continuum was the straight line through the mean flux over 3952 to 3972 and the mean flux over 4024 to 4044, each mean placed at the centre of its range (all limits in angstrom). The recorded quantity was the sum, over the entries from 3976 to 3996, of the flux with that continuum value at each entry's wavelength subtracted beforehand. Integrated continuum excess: 9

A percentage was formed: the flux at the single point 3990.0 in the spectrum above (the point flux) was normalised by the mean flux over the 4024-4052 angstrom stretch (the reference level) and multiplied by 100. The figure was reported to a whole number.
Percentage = 101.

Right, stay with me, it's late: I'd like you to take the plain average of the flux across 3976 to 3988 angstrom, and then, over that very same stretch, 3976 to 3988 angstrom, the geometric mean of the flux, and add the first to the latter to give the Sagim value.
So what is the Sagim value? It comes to 21.5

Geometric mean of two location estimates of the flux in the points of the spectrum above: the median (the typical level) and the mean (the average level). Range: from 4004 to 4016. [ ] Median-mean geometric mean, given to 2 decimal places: 11.33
